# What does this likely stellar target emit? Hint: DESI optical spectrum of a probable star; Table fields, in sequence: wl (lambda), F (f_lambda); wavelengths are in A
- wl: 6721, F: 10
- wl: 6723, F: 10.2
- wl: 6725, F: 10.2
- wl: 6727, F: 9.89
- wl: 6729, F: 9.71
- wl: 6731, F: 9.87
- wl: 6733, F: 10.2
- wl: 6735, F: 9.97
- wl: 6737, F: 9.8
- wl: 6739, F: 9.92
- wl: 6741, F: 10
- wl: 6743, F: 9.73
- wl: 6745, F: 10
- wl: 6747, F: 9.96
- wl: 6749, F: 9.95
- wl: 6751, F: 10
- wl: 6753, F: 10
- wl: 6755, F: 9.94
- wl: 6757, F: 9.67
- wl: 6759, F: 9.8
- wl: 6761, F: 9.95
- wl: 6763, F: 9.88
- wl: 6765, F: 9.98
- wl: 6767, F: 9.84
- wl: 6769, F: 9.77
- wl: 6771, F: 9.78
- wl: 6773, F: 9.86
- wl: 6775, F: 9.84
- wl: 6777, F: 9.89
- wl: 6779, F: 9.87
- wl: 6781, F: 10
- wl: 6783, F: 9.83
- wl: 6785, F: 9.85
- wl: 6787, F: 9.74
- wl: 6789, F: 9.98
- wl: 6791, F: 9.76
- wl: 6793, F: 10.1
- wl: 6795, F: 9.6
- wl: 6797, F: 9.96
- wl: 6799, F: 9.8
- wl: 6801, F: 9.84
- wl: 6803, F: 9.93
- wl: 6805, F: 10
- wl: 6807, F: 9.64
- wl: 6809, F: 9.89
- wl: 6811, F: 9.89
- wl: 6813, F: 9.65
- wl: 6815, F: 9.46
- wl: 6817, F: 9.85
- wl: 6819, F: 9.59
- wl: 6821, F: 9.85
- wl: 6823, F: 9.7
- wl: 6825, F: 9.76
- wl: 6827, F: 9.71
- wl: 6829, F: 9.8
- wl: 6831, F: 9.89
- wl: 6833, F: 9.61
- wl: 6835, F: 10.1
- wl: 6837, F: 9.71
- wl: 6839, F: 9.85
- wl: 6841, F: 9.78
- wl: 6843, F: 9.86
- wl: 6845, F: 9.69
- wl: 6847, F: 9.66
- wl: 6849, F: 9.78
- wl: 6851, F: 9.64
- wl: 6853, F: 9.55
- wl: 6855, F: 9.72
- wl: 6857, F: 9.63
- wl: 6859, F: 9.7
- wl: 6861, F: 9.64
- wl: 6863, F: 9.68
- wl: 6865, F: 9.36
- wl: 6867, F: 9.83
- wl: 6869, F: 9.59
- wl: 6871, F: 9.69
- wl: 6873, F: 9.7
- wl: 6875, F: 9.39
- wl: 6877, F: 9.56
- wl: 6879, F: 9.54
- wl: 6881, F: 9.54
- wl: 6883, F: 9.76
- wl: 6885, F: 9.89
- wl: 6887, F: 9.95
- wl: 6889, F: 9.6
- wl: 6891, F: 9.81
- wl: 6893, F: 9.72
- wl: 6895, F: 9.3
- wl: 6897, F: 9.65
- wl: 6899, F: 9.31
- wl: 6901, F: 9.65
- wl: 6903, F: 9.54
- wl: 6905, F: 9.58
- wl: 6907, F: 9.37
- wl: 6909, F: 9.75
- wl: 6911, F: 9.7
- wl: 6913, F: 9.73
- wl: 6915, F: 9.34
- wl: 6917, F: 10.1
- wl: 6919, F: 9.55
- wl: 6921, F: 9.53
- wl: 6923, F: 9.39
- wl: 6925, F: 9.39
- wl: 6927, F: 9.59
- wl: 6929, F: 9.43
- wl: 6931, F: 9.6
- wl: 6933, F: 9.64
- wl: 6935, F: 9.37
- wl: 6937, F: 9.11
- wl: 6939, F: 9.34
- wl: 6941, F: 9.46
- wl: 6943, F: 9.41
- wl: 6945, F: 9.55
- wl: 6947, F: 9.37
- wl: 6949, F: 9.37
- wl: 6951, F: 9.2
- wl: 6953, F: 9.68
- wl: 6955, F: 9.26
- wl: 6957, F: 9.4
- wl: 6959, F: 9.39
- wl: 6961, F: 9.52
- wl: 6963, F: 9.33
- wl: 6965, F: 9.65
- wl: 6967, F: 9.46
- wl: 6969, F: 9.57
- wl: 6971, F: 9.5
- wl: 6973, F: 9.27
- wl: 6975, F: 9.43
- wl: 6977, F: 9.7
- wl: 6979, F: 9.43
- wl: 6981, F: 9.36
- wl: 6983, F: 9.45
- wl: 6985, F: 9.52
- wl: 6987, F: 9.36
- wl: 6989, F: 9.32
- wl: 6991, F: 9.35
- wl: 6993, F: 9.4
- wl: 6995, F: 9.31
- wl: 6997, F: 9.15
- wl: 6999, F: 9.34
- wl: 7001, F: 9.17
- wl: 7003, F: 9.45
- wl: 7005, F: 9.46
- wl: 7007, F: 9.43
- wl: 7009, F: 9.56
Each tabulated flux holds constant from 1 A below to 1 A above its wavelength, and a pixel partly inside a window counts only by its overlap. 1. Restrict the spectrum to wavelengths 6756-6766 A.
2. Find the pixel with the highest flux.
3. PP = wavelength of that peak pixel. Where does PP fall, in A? 6765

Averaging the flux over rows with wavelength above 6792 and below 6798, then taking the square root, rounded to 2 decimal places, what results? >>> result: 3.14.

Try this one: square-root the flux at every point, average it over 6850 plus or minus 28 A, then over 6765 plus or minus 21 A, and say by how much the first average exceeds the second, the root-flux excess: -0.030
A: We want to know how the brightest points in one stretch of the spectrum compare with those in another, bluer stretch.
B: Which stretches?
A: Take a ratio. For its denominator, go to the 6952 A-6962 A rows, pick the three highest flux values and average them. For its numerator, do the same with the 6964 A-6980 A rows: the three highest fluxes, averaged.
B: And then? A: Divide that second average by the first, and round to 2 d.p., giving 1.01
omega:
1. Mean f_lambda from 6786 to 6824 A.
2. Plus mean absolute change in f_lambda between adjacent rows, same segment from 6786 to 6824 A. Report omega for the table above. 10.0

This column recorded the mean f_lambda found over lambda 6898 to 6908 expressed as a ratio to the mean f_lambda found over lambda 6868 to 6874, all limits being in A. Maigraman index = 0.98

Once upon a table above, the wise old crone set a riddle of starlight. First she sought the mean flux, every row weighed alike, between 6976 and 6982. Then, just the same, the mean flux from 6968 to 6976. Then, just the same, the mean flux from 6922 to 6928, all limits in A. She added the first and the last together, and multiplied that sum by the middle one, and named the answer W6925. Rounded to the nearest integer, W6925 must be 179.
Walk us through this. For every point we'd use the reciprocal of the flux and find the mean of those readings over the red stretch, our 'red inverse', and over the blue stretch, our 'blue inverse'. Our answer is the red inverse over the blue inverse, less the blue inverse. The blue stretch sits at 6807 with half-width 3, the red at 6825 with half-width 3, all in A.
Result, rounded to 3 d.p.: 0.910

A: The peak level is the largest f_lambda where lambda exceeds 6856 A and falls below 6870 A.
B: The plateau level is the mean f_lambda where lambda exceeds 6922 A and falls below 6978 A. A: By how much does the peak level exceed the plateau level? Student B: 0.388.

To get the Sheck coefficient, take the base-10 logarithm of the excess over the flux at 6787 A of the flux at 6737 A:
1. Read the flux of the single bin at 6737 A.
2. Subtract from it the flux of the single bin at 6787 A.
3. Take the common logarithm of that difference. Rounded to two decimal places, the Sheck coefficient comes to -1.22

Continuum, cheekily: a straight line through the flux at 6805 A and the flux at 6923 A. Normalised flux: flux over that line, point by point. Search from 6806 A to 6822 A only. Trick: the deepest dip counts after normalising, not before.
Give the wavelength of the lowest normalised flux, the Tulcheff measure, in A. 6815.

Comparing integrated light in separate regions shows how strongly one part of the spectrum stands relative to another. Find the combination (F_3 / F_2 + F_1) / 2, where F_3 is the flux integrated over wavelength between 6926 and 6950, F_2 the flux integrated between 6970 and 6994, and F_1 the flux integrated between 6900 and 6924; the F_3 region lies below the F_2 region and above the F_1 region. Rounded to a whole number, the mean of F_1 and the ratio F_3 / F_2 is 116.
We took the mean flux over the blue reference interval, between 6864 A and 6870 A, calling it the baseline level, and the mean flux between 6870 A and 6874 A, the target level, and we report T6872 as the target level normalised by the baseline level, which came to 1.01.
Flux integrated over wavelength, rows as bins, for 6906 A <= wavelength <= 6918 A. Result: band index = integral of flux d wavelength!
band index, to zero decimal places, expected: 116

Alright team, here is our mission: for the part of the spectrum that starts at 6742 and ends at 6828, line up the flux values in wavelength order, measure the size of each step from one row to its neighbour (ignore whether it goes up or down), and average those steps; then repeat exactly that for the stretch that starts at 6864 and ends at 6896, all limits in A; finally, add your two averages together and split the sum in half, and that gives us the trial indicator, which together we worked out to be 0.17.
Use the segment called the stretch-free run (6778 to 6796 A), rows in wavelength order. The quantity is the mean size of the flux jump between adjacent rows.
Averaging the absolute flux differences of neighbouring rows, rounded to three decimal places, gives 0.216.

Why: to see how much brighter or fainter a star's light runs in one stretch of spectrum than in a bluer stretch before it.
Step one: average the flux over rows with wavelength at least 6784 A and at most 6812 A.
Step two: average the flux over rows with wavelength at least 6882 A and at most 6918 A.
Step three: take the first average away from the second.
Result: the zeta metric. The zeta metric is -0.20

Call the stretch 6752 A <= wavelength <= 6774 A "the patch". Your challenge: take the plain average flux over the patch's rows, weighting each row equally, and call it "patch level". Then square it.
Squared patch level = 97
